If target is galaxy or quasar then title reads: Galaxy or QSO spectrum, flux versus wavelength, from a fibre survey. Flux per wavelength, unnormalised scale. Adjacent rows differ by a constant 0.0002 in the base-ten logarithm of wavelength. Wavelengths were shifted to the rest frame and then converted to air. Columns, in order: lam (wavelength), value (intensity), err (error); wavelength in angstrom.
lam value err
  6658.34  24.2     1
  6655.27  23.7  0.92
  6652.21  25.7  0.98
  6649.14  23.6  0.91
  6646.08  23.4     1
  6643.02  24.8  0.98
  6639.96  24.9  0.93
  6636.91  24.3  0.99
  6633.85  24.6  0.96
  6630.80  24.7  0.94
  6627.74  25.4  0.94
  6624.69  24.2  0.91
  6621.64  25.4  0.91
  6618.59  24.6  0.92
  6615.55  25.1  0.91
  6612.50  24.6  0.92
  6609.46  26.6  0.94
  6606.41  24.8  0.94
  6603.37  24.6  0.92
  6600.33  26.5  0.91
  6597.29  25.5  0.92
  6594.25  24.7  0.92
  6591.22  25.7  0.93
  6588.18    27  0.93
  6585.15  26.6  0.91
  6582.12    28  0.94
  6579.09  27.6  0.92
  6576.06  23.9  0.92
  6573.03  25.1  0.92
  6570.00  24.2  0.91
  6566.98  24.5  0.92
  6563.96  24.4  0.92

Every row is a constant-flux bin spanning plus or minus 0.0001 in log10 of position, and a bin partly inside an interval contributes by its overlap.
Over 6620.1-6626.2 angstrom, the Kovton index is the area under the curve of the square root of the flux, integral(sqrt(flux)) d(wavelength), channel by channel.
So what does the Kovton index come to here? 30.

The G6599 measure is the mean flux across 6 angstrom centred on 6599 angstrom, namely 26.0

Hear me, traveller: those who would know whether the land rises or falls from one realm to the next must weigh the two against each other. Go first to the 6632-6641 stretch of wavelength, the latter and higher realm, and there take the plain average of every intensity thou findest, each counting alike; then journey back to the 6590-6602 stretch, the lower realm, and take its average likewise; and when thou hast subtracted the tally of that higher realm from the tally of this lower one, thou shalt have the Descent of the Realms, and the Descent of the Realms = 1.0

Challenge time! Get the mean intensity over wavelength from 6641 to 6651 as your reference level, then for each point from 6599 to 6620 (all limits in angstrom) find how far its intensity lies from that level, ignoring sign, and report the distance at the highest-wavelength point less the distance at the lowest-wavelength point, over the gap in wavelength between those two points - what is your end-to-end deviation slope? -0.10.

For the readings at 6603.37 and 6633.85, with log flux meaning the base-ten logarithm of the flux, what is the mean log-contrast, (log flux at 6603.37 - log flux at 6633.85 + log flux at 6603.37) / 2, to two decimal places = 0.70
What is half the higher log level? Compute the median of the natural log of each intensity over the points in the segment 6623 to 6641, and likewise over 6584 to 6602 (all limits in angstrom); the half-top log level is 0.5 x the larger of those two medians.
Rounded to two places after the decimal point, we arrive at 1.63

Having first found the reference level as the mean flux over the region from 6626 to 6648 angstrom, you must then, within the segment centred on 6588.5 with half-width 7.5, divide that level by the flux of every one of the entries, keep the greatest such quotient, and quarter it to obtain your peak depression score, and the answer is 0.249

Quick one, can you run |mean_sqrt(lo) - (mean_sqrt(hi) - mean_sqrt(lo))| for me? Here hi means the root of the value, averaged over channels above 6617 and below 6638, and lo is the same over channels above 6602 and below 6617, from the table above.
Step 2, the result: 5.05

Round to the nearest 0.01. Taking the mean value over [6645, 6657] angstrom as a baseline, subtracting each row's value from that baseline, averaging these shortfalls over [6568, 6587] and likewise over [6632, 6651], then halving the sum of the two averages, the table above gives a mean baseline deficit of -0.98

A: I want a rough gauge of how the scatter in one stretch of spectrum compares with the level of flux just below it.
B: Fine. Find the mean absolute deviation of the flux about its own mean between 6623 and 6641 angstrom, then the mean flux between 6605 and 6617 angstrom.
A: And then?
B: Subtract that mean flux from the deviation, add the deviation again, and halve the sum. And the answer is -12.3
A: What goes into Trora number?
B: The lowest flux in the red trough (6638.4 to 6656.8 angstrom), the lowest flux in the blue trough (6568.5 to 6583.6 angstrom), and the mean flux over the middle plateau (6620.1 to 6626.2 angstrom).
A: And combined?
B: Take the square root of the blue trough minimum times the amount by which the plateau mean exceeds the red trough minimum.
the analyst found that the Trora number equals 5.8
